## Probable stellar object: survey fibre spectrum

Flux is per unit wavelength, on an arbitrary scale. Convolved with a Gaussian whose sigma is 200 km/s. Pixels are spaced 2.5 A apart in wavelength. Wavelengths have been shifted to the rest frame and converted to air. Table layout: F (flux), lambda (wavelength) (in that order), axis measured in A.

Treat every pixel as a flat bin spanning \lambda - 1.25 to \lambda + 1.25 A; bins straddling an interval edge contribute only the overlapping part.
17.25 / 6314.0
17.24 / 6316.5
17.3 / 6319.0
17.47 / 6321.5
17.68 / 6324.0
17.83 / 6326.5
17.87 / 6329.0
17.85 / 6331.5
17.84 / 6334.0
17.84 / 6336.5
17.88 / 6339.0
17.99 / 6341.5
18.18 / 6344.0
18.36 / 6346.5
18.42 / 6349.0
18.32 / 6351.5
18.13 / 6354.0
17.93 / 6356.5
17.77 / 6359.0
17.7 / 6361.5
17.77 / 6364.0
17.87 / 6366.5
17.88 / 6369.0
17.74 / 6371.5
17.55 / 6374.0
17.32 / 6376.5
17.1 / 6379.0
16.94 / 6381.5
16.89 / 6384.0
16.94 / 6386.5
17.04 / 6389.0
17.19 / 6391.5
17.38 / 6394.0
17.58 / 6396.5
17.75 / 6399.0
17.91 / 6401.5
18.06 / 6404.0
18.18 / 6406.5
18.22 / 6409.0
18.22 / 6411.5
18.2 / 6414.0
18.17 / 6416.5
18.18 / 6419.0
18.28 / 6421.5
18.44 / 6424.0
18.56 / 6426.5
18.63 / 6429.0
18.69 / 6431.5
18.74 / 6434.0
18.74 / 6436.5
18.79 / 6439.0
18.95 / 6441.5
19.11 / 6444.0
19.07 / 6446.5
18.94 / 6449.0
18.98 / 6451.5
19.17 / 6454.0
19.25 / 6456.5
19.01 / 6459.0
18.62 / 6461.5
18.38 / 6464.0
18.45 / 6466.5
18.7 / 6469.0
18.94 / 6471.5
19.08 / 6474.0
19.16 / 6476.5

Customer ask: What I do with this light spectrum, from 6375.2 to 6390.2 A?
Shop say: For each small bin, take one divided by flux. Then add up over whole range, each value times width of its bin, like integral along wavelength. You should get 0.9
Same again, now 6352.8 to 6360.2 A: 0.4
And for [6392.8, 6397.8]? 0.3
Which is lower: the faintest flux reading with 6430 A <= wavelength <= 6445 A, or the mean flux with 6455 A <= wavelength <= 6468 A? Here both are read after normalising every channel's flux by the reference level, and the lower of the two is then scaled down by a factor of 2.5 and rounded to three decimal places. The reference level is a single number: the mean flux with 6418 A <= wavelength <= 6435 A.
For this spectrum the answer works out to 0.404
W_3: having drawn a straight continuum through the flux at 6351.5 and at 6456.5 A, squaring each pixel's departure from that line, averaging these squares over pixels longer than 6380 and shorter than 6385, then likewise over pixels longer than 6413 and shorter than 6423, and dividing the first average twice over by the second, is 12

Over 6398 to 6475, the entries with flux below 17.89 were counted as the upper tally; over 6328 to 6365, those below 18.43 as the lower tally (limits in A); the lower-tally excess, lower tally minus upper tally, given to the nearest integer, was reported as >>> 14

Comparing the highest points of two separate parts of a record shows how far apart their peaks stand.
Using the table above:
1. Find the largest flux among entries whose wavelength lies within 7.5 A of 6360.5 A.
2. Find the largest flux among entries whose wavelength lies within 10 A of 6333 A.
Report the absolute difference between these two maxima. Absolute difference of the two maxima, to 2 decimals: 0.14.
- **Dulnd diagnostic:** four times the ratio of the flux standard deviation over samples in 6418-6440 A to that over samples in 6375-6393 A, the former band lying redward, 6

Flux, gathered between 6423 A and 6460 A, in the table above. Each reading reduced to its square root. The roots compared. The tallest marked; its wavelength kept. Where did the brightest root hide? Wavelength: 6456.5 A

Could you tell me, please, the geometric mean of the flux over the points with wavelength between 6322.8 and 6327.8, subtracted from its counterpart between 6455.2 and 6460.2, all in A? 1.4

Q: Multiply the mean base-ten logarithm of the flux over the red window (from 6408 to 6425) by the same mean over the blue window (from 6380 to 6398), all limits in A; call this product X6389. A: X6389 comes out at 1.556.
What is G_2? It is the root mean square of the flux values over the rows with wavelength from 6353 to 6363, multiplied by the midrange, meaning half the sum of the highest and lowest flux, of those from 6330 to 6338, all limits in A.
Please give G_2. 319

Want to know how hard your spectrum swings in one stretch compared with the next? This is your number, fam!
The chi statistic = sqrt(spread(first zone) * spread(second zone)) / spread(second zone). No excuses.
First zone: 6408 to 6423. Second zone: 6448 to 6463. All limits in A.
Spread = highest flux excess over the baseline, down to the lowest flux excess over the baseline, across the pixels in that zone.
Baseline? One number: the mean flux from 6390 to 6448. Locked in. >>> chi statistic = 0.42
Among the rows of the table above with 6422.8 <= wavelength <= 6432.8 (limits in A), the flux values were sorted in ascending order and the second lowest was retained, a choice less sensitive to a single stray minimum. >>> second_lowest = 18.56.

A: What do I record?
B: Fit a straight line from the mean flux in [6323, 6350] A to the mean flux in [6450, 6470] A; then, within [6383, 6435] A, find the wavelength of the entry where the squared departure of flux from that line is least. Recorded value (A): 6429.0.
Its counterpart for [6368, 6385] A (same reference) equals 6369.0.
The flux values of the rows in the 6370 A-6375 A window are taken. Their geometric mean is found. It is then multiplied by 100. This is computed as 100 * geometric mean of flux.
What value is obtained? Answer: 1764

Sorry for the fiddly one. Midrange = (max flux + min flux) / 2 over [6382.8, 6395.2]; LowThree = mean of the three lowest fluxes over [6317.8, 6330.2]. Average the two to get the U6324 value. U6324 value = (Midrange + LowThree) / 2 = 17.3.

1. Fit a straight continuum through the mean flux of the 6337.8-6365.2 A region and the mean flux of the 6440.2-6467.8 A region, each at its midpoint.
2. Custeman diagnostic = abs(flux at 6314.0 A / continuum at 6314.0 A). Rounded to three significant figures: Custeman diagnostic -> 0.973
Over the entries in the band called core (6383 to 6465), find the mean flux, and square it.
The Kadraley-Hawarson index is 335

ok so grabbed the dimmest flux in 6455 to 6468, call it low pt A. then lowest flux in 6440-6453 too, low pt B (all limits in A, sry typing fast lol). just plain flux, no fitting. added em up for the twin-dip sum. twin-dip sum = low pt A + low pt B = 37.3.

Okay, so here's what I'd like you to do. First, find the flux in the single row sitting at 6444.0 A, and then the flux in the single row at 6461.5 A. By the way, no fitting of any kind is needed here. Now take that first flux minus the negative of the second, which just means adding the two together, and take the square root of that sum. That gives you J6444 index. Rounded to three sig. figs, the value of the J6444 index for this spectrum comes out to 6.14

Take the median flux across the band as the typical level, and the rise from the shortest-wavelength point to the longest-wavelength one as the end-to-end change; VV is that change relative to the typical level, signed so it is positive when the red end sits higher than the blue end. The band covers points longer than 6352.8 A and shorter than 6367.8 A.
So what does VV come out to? -0.015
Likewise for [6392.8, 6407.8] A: 0.045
